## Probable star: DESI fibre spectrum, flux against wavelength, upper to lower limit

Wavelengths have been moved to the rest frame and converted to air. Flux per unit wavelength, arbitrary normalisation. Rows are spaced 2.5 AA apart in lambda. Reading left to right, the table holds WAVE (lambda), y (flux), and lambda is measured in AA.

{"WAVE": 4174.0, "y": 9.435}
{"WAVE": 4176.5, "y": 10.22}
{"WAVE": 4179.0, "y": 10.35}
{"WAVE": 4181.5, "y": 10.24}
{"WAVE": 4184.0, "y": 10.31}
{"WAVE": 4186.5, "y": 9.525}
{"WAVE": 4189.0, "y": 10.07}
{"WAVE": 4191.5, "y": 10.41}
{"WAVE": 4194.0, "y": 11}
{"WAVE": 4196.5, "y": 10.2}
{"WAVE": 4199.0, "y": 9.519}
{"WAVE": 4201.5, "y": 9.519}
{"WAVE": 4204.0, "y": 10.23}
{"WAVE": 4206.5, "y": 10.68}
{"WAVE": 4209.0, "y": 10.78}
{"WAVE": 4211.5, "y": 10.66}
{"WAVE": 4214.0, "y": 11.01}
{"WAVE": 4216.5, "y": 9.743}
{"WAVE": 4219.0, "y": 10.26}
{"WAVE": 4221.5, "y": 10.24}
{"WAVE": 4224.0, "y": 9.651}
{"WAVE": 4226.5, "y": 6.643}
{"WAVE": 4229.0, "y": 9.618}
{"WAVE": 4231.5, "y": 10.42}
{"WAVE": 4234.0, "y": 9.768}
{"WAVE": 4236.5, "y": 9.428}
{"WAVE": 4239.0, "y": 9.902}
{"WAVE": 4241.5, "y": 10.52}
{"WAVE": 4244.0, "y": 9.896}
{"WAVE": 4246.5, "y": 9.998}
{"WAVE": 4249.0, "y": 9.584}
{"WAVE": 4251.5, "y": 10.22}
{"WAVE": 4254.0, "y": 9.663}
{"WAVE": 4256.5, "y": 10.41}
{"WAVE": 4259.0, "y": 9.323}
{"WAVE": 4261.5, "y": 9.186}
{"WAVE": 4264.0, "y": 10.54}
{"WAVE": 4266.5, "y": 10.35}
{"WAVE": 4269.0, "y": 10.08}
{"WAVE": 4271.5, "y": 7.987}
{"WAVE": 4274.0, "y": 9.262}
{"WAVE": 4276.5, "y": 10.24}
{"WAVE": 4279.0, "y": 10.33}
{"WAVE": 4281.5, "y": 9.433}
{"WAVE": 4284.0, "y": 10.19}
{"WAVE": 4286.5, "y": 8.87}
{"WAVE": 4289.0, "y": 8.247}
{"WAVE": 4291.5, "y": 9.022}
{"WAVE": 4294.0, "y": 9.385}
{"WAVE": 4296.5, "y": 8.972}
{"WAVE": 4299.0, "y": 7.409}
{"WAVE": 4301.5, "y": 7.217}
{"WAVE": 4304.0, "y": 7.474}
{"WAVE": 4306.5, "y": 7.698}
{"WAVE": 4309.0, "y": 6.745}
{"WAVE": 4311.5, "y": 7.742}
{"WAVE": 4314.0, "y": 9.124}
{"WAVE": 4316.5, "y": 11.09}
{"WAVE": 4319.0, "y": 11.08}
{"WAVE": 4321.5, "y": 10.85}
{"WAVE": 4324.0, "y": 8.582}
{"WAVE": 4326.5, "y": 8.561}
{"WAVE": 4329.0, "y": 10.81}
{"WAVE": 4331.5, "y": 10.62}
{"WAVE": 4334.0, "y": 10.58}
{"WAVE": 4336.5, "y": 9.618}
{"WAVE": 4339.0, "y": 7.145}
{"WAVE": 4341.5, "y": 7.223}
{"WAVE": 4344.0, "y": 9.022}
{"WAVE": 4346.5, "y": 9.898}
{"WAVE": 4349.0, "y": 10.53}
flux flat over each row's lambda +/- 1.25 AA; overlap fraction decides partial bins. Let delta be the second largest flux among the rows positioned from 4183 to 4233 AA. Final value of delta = 11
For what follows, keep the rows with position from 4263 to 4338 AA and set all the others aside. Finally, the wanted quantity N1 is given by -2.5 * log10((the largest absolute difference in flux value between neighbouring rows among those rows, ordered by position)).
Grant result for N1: -0.89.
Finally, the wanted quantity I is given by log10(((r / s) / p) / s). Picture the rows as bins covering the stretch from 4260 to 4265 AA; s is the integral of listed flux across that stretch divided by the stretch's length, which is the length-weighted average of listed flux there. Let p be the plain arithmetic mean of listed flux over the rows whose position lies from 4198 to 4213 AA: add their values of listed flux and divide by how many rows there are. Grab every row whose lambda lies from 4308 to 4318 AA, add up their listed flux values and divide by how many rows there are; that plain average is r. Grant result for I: -2.05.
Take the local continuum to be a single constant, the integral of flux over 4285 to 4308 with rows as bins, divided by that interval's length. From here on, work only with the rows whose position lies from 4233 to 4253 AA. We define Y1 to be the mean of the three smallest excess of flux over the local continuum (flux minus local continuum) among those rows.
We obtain 1.3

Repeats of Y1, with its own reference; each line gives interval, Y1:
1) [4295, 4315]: -1.1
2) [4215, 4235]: 0.4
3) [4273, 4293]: 0.5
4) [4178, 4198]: 1.7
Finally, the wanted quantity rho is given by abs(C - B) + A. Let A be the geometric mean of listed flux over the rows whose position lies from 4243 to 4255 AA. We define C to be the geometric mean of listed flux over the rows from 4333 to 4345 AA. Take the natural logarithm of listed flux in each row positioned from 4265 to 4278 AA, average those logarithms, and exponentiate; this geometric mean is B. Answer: 10.8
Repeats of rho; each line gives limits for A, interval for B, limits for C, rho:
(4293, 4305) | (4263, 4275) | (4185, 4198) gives 8.7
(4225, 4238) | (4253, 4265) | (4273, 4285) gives 9.1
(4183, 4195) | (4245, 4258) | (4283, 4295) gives 11.1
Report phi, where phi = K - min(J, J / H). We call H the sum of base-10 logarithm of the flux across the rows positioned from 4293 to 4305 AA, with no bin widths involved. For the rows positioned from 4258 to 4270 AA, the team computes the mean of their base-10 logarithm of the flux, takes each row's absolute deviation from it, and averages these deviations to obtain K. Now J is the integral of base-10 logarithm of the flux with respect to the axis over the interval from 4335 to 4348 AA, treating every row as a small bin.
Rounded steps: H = 4.53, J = 12.1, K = 0.023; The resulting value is -2.66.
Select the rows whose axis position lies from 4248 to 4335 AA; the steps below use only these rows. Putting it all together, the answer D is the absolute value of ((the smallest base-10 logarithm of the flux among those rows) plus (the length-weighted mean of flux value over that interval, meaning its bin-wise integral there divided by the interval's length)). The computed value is 10.2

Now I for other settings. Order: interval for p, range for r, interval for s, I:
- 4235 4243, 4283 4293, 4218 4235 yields -2.00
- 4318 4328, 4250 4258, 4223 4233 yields -1.90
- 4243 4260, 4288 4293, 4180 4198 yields -2.08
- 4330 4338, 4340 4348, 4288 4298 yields -1.97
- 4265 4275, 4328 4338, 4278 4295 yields -1.90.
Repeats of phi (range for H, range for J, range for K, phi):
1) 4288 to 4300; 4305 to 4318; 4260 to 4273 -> -2.53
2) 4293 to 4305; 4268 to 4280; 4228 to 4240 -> -2.58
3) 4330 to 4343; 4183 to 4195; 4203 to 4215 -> -2.55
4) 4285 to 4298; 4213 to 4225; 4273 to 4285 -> -2.53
